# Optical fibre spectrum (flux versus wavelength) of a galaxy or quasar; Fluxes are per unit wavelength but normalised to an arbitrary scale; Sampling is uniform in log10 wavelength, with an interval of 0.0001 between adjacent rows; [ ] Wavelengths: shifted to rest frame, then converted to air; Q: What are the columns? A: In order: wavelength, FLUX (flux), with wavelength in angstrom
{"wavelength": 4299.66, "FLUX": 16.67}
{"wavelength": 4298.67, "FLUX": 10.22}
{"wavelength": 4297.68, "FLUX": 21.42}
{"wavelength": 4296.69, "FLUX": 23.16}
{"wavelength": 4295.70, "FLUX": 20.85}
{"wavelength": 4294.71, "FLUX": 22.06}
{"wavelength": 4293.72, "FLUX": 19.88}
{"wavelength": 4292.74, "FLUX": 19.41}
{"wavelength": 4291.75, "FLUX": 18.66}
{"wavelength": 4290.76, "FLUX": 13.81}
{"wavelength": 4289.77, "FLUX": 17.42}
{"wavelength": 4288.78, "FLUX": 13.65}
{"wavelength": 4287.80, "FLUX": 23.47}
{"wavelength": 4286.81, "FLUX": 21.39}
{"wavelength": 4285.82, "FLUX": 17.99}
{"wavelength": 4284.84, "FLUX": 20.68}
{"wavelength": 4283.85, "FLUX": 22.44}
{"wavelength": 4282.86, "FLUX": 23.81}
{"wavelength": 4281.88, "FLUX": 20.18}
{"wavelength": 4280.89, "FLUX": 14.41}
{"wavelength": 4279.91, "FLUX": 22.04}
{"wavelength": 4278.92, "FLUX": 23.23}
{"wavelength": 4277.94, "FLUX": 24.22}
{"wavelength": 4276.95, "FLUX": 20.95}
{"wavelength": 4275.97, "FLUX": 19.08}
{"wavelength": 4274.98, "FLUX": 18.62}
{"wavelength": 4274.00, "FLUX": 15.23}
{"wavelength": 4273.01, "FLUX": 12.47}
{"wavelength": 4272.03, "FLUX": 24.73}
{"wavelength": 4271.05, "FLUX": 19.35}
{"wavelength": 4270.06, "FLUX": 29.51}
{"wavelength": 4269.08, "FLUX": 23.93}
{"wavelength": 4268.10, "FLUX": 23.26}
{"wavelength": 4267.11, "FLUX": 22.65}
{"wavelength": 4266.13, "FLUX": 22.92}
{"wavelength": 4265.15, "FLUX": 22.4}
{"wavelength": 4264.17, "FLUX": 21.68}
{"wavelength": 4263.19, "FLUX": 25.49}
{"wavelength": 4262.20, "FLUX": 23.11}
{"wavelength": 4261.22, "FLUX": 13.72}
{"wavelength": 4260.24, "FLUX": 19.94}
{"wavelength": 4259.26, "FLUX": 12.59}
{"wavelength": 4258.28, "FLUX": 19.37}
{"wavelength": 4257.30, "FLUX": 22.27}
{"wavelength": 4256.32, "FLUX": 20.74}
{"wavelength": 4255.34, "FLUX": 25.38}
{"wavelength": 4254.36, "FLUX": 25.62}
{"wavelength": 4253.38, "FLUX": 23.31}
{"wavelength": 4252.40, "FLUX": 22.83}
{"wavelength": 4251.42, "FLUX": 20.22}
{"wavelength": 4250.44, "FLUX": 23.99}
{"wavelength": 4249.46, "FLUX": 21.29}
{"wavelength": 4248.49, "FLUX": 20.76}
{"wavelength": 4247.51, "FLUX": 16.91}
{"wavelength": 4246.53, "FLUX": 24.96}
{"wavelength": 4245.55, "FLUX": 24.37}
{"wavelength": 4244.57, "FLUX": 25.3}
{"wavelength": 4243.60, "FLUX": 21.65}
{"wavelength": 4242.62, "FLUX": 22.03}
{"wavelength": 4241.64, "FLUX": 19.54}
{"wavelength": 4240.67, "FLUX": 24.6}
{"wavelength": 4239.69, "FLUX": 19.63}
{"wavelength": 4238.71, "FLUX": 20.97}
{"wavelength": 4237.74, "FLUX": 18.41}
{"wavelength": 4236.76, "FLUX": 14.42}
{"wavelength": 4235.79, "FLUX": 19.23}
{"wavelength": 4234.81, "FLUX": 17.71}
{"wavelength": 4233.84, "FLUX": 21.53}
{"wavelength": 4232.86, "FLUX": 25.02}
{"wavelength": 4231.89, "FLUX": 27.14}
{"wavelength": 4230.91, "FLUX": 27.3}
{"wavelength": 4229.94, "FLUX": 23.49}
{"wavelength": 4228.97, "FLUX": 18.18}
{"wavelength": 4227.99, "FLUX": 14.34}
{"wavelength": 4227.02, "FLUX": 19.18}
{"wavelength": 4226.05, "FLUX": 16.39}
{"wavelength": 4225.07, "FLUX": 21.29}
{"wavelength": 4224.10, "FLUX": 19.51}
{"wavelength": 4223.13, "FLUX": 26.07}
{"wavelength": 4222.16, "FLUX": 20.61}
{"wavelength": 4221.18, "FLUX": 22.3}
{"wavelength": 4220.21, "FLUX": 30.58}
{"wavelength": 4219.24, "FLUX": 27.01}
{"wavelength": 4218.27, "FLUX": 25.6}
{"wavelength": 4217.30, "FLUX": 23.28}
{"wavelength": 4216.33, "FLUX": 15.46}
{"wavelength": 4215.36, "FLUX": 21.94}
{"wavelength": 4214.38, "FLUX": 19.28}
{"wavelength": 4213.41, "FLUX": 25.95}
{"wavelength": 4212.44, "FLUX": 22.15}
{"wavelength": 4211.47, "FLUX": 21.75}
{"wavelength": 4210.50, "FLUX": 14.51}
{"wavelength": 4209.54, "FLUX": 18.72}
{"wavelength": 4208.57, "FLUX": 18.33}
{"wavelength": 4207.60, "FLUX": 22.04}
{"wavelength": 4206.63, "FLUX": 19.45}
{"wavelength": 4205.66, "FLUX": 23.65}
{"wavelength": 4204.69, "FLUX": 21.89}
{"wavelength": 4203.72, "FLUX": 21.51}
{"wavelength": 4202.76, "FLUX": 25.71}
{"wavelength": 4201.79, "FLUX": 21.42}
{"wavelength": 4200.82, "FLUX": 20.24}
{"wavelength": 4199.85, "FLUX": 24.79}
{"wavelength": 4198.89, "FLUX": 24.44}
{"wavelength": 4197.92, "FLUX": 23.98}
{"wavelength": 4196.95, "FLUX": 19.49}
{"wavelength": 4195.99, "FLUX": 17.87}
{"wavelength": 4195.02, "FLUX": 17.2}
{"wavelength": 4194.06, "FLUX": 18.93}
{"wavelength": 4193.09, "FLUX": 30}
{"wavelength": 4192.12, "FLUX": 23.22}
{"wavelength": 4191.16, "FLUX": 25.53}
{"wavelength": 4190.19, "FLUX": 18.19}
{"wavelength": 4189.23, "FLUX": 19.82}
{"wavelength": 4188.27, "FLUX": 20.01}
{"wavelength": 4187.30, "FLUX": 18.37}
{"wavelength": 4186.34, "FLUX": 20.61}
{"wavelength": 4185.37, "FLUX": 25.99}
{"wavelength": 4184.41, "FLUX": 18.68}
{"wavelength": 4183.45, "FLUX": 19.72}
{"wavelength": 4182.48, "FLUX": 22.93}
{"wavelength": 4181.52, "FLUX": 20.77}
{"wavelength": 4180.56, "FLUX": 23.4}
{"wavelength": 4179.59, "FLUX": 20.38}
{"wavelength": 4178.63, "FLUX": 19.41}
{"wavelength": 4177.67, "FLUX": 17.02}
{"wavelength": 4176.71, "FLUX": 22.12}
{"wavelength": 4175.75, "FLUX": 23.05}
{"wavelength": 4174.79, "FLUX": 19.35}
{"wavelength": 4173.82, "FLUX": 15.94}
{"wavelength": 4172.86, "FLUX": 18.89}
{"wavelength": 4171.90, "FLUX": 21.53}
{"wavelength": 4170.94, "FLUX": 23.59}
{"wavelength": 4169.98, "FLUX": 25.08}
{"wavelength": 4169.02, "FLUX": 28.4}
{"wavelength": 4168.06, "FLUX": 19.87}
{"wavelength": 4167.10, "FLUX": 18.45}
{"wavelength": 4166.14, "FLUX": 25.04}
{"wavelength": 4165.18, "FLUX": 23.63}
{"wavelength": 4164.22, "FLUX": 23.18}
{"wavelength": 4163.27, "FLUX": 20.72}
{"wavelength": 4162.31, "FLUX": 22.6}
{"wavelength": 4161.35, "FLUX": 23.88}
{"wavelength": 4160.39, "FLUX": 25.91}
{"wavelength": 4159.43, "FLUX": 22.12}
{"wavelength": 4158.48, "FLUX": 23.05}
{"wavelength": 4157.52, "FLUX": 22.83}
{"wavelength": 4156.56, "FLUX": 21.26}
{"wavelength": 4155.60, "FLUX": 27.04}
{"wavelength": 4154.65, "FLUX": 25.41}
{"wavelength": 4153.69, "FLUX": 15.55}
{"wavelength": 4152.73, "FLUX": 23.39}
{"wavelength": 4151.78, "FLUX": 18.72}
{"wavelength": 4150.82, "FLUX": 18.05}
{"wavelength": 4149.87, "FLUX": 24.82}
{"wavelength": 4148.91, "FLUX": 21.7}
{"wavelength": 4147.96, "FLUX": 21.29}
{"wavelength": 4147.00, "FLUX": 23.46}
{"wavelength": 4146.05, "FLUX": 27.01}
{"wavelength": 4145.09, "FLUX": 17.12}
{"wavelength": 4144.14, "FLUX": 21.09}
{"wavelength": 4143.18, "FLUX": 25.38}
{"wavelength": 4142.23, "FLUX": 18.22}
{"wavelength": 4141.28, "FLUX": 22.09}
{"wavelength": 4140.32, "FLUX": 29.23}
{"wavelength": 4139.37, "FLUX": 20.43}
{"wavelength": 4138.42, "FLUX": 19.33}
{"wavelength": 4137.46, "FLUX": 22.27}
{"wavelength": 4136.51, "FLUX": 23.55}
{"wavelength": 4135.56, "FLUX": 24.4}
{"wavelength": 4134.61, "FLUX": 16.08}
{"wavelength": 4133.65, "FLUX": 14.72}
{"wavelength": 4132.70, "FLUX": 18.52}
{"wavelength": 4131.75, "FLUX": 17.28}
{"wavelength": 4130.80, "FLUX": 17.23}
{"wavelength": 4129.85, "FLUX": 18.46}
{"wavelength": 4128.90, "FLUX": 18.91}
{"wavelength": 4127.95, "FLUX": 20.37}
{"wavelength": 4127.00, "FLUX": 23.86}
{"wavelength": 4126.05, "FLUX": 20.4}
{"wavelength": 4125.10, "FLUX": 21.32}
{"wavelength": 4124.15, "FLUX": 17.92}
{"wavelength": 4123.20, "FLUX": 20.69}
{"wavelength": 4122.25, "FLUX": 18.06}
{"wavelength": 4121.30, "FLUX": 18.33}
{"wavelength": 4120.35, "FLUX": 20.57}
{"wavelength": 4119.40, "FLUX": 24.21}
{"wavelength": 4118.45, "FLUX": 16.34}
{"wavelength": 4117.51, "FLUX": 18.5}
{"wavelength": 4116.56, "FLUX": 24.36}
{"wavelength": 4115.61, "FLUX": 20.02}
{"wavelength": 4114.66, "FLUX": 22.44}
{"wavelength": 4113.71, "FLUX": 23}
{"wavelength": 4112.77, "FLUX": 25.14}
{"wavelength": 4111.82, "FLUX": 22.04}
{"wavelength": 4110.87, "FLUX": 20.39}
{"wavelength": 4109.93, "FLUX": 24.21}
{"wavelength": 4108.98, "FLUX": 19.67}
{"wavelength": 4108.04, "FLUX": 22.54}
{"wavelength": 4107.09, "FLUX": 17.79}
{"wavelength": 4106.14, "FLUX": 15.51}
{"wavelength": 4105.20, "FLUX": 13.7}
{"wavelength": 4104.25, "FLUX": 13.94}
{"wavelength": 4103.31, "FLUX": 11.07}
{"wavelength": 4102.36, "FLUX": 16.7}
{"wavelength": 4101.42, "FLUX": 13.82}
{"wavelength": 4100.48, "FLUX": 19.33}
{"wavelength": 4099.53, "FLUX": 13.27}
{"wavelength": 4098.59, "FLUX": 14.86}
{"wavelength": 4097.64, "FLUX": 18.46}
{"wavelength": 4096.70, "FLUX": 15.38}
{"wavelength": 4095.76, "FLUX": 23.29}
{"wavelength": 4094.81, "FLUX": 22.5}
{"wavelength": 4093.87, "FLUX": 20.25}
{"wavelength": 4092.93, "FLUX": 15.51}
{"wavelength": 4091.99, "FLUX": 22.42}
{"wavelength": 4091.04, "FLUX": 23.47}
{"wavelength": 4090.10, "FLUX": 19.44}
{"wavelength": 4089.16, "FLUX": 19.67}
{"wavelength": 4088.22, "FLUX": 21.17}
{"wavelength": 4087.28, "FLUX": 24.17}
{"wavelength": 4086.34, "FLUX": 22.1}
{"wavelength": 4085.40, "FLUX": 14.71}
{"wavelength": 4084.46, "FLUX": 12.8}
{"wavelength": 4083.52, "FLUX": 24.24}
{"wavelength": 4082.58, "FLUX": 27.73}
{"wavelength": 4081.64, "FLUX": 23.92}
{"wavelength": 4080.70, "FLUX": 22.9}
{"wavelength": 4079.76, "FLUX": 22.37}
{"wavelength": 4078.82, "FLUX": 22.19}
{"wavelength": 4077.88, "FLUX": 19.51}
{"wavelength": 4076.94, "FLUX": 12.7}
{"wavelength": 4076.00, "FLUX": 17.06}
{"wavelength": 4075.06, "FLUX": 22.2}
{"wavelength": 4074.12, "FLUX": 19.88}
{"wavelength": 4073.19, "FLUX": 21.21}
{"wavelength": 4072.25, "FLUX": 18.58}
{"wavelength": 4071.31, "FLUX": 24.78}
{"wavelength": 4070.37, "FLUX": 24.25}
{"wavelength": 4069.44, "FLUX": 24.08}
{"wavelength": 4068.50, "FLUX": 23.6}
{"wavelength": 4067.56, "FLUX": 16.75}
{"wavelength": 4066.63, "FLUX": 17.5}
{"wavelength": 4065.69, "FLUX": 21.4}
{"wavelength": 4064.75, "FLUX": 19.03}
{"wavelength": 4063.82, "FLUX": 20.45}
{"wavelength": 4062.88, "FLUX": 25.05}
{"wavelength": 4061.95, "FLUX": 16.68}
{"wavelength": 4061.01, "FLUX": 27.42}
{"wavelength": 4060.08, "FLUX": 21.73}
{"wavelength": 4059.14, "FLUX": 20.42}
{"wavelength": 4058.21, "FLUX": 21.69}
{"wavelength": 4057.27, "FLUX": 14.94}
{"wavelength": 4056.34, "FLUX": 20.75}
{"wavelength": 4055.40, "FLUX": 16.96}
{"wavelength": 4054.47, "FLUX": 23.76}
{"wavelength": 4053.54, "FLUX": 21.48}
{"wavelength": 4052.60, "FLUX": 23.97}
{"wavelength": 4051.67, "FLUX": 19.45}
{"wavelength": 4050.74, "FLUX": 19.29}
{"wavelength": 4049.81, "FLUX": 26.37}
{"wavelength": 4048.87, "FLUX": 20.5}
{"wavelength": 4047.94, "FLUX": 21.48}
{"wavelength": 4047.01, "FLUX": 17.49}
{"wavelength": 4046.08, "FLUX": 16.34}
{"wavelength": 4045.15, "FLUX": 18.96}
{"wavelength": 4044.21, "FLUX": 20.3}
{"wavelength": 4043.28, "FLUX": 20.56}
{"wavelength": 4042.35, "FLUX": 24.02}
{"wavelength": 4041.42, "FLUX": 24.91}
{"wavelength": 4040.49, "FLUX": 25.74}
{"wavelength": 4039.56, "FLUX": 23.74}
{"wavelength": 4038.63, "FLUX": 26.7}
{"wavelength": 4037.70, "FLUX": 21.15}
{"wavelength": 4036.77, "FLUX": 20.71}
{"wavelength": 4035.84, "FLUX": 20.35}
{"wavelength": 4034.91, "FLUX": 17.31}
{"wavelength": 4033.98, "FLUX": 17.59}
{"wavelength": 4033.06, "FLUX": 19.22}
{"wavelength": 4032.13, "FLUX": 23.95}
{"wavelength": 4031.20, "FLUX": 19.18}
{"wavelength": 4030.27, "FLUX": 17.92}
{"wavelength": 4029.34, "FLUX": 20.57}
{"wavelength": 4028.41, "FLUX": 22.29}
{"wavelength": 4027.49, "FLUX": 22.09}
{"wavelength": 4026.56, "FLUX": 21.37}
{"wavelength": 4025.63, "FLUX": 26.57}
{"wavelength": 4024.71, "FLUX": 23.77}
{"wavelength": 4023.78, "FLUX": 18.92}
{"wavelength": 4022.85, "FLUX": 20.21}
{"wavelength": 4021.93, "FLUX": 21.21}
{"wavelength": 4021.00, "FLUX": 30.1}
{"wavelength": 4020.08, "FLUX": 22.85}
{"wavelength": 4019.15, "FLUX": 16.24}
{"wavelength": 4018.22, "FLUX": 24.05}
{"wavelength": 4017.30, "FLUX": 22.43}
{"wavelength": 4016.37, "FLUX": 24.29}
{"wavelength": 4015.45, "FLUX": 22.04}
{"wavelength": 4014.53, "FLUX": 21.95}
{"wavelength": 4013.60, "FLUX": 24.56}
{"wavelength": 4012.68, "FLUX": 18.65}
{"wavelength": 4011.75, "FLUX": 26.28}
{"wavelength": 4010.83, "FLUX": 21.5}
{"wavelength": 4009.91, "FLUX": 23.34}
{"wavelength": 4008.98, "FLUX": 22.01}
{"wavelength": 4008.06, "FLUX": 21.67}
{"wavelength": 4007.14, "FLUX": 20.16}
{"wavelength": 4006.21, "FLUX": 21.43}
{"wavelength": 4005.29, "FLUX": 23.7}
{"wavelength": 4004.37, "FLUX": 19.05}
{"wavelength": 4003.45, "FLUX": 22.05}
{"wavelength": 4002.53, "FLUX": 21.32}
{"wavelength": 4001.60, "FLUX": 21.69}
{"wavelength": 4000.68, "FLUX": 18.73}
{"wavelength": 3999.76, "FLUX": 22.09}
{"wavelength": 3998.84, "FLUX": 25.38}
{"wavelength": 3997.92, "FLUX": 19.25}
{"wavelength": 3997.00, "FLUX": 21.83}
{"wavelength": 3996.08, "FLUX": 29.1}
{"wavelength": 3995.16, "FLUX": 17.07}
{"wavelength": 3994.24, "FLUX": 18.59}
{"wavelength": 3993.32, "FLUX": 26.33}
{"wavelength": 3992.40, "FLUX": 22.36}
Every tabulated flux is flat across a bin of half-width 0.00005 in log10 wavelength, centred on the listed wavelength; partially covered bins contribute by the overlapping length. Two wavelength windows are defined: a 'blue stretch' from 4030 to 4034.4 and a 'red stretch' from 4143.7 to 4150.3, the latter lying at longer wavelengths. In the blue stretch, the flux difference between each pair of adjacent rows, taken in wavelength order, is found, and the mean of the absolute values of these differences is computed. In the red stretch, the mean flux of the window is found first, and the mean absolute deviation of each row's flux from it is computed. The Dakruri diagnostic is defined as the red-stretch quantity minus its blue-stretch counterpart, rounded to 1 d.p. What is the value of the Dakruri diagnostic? -0.7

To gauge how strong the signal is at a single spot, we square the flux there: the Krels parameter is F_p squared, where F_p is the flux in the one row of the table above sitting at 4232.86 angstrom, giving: 626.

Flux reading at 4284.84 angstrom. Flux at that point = 20.68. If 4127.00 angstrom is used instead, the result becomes 23.86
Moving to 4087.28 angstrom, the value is 24.17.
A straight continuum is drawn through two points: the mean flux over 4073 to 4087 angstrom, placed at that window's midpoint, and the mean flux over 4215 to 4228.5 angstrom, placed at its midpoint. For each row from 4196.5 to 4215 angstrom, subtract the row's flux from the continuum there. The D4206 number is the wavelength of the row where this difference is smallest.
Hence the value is 4213.41 angstrom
